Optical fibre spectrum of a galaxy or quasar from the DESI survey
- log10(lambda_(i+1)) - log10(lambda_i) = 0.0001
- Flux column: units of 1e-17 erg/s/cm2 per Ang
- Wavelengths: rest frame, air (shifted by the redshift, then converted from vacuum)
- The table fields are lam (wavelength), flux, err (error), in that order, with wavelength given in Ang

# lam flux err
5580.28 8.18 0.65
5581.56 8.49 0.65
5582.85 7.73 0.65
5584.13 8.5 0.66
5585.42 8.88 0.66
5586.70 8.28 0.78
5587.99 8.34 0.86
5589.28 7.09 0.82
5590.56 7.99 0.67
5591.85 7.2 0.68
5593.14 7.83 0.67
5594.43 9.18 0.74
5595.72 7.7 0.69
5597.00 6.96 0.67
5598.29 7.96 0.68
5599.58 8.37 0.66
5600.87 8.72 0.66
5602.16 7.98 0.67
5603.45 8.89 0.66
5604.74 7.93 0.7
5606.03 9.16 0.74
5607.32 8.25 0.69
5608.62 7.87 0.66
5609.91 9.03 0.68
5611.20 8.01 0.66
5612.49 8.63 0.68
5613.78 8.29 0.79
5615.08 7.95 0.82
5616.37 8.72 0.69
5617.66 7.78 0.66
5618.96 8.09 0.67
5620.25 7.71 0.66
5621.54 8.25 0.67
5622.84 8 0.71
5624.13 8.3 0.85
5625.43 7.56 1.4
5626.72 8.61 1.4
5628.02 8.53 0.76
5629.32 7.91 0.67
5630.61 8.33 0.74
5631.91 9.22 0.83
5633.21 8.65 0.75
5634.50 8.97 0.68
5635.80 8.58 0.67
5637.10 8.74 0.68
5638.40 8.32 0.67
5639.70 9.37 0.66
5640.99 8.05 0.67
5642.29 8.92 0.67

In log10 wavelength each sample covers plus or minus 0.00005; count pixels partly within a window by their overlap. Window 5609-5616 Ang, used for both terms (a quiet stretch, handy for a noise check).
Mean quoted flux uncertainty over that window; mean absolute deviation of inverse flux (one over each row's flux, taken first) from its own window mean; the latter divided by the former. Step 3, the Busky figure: 0.0069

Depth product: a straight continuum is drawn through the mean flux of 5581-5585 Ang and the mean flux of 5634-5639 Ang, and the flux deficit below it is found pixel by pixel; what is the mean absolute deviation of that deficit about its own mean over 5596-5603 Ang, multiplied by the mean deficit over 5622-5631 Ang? 0.17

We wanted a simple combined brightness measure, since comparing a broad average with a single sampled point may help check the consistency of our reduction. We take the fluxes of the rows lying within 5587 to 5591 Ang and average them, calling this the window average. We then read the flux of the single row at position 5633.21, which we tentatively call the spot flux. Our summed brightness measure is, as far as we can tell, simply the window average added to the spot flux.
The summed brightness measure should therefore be 16.5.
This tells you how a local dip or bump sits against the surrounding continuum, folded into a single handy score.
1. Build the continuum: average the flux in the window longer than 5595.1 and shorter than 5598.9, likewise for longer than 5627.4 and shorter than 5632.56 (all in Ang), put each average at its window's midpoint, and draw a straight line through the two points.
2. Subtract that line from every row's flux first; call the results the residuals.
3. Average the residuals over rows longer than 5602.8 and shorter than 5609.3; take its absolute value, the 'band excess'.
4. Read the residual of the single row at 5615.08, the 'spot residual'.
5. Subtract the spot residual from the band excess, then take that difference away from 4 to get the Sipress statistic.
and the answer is 3.3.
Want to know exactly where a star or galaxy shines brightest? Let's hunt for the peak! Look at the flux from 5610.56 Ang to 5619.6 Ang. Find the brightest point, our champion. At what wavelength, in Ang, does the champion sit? 5616.37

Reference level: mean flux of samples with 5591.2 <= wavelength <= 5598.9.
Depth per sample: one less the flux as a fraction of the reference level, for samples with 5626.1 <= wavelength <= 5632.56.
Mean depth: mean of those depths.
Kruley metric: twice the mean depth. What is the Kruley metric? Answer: -0.18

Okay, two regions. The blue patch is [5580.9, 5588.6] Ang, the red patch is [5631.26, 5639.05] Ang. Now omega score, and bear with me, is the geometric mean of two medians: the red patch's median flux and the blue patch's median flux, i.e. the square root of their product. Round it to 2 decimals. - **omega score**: 8.55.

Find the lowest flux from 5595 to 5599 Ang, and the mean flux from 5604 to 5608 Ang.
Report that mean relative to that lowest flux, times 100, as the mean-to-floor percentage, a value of 121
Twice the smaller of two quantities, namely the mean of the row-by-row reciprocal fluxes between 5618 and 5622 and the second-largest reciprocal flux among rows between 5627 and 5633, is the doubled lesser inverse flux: 0.240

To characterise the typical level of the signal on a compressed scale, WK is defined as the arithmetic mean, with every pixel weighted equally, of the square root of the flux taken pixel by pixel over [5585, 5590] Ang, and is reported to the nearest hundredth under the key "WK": 2.85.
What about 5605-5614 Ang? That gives 2.91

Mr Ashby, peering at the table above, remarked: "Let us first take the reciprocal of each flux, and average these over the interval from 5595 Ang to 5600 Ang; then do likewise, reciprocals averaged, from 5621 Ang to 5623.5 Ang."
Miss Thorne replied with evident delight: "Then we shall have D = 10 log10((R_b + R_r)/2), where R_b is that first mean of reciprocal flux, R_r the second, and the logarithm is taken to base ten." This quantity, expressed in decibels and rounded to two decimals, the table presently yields -8.98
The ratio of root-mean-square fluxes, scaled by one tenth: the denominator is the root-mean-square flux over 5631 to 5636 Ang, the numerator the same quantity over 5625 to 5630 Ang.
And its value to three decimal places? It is 0.092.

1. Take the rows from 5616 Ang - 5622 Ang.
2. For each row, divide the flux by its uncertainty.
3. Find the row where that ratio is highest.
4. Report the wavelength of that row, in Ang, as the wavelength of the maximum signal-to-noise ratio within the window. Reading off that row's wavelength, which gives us 5616.37 Ang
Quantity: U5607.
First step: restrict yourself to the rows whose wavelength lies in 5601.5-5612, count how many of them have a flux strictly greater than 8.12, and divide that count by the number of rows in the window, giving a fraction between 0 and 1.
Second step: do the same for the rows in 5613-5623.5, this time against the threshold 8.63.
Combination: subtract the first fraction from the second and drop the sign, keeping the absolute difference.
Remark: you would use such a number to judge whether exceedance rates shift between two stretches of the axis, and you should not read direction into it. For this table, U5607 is 0.4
